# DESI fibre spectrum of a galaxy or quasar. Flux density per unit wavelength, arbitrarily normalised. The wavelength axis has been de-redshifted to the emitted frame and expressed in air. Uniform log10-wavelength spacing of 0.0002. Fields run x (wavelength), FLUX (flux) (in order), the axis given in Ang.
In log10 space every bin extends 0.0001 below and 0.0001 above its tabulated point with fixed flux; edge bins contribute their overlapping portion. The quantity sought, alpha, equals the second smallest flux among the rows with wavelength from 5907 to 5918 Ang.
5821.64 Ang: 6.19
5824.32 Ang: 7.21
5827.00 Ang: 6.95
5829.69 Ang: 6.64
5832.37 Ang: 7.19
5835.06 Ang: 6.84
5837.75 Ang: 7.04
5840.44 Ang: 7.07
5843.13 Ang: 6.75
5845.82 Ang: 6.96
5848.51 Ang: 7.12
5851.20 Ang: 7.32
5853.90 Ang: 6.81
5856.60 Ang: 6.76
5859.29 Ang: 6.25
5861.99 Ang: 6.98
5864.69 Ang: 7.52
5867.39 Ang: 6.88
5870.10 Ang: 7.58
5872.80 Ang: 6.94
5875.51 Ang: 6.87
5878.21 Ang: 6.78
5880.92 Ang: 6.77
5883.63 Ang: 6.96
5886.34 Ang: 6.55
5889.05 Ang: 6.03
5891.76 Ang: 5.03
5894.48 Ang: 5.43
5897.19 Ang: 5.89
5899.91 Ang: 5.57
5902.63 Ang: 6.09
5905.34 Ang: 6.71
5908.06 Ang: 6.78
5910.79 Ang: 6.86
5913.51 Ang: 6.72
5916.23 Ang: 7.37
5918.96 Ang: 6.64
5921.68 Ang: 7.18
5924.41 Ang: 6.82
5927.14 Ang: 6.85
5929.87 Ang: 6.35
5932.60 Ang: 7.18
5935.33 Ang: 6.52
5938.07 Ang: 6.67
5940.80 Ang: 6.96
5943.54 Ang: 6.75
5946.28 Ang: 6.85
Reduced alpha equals 6.78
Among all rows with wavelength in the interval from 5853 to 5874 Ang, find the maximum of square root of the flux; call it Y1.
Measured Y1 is 2.75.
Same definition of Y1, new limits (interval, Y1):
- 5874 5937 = 2.71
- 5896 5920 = 2.71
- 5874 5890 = 2.64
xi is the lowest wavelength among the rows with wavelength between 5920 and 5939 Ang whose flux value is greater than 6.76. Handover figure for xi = 5921.68 Ang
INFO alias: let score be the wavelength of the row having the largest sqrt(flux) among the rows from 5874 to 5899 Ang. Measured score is 5883.63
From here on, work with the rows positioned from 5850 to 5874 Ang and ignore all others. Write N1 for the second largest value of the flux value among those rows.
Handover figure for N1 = 7.52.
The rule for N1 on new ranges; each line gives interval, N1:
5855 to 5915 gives 7.52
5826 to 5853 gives 7.19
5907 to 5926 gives 7.18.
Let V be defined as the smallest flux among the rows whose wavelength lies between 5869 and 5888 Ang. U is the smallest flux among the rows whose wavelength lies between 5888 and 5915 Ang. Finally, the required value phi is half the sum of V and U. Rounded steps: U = 5.03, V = 6.55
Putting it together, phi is 5.79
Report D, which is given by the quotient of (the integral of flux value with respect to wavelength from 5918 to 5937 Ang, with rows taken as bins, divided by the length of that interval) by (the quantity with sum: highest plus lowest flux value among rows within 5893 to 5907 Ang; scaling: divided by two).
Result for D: 1.12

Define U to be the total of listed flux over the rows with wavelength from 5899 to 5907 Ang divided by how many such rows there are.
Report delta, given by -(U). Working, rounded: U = 6.12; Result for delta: -6.12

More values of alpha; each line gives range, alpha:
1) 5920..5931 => 6.82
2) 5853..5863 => 6.76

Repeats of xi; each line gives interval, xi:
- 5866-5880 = 5867.39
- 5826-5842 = 5827.00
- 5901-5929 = 5908.06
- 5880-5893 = 5880.92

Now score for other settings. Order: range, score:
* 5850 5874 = 5870.10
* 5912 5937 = 5916.23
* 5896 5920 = 5916.23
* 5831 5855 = 5851.20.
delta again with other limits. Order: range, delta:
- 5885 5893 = -5.87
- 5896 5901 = -5.73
